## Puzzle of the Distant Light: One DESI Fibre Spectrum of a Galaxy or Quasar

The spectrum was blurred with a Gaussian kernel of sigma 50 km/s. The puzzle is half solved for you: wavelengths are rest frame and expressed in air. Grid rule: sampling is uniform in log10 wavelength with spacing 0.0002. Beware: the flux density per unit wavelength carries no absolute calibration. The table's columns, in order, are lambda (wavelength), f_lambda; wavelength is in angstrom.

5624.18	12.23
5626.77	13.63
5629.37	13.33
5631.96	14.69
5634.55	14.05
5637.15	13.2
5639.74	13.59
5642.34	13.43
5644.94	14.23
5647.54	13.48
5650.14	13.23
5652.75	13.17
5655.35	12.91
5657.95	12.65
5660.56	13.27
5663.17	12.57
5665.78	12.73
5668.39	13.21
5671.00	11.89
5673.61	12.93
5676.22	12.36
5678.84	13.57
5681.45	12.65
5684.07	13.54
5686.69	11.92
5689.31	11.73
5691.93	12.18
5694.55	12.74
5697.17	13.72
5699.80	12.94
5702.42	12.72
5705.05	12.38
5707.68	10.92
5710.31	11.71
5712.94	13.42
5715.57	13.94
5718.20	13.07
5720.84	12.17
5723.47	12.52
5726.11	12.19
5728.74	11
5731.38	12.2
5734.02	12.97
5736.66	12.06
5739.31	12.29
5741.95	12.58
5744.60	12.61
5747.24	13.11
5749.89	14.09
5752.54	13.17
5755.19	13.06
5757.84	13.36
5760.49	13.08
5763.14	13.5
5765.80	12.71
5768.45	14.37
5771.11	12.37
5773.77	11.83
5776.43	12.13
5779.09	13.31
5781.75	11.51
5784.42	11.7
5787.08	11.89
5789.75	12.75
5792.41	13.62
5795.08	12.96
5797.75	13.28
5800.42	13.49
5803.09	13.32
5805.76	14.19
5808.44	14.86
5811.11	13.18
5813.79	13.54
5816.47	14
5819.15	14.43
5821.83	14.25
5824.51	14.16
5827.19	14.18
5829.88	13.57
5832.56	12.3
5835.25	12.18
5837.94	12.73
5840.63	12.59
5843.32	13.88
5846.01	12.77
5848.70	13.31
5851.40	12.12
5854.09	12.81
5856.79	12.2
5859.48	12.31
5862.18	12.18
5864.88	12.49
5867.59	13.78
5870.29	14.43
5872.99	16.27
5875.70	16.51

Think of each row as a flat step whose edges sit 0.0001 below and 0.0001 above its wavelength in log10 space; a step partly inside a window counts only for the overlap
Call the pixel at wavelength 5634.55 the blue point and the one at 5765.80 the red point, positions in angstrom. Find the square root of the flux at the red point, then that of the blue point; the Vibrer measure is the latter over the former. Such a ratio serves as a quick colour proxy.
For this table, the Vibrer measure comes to 1.05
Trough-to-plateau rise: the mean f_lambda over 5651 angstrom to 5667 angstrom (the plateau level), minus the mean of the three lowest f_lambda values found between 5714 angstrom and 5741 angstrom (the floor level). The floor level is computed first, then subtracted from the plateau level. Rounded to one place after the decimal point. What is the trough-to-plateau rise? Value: 1.1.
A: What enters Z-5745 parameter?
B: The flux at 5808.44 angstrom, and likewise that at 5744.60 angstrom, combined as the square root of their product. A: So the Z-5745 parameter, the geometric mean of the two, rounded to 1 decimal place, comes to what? 13.7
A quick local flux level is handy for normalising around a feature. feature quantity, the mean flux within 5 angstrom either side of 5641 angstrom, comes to 13.6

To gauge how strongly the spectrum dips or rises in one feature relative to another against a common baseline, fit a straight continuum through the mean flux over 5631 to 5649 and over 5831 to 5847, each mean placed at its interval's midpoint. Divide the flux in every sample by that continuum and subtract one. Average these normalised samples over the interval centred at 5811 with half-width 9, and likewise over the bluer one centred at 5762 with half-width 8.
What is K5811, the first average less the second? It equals 0.066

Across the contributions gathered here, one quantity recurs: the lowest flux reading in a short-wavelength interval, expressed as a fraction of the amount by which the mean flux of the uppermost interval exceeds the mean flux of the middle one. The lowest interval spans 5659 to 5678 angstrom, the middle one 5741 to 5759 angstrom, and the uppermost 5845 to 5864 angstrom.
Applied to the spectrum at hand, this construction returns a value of -19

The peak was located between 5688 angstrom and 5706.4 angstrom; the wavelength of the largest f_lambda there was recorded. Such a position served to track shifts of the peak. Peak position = 5697.17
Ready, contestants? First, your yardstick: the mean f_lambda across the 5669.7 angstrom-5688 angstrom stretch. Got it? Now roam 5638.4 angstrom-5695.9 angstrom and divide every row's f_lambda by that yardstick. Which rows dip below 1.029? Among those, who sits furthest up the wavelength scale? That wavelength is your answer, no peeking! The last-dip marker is 5694.55 angstrom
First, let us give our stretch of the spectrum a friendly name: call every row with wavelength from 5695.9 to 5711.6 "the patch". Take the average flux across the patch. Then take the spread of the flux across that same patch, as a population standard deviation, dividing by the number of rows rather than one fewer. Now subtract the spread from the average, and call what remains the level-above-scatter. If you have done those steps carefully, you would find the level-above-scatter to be 11.5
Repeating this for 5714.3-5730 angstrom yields 11.6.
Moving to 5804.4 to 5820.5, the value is 13.5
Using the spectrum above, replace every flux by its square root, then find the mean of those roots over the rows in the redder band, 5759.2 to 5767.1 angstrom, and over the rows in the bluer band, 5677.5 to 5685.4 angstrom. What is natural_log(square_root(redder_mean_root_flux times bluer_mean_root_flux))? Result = 1.29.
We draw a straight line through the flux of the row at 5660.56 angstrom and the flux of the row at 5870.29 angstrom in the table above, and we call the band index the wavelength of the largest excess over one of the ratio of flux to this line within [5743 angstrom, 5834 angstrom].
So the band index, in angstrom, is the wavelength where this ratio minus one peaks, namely 5808.44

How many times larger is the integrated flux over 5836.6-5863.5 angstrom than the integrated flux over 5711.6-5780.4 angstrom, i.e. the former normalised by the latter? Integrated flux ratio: 0.39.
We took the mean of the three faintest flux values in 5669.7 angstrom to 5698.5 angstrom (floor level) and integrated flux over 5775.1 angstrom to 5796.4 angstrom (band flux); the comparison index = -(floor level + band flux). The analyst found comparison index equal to -278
